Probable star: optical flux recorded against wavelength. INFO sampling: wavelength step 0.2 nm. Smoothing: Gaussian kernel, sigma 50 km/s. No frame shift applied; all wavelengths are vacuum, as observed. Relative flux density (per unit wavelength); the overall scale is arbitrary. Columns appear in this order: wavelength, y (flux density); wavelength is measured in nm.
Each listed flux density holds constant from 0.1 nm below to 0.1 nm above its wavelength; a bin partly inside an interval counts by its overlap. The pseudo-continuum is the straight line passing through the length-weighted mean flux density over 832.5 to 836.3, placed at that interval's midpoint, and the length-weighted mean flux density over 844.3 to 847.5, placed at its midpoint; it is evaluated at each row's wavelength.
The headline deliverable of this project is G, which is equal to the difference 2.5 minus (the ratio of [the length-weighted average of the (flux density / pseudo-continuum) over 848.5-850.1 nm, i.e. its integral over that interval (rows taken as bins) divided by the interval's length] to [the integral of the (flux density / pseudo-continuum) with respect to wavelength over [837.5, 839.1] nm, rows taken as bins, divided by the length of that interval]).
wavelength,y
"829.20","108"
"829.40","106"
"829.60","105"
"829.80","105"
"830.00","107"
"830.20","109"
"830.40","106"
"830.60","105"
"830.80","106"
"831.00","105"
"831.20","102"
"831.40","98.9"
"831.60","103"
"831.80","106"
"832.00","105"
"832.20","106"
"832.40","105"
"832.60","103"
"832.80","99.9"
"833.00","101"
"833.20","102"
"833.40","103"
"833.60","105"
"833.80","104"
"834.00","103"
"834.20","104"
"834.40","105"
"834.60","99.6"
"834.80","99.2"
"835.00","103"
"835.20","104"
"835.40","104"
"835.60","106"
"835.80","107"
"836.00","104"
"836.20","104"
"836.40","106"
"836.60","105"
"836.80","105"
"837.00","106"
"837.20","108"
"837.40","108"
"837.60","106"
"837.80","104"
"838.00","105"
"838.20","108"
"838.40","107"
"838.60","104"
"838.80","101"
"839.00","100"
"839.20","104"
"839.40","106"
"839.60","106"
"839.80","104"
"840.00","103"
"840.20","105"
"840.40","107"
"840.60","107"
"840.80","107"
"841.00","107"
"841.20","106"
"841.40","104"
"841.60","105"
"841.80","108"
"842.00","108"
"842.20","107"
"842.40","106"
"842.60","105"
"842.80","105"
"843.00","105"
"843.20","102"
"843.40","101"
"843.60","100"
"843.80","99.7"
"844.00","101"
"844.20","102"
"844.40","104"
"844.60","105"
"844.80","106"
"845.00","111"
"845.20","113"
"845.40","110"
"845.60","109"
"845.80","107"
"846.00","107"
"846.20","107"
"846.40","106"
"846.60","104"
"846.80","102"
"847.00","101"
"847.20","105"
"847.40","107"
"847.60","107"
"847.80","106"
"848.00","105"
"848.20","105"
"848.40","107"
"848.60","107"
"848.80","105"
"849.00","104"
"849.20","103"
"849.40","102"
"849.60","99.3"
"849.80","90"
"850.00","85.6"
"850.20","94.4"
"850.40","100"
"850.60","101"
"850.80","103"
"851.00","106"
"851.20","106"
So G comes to 1.57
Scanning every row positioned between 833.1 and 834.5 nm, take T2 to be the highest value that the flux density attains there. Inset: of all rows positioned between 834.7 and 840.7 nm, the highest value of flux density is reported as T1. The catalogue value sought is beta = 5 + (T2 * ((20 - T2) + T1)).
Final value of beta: 2420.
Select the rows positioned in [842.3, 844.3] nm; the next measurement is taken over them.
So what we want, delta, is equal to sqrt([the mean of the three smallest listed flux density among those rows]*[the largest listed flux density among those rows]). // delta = 103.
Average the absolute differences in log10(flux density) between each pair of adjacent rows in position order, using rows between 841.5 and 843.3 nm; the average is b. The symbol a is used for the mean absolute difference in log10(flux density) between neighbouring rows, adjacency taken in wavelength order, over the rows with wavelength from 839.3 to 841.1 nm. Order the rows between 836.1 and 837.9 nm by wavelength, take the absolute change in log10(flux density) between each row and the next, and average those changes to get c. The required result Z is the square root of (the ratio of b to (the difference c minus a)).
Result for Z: 1.8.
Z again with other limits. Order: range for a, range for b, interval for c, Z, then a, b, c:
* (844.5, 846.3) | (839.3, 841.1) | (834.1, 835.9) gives 2.2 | 0.0069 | 0.0036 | 0.008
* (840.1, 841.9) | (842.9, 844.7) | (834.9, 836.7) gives 3.2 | 0.0046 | 0.0056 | 0.005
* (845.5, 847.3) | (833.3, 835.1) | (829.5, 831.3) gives 4.5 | 0.0062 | 0.0083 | 0.007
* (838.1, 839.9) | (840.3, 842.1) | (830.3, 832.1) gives 2.3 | 0.0084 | 0.0036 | 0.009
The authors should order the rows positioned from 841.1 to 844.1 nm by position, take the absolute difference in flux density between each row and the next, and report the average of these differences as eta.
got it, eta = 1.11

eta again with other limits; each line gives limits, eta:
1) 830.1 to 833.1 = 2.03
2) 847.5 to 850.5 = 2.84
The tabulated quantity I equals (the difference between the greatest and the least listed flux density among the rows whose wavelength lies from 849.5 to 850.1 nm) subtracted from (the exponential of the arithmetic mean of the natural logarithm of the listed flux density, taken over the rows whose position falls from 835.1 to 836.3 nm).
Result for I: 91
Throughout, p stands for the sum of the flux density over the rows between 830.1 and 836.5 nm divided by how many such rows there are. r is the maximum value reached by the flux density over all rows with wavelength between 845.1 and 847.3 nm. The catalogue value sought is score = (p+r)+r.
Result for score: 330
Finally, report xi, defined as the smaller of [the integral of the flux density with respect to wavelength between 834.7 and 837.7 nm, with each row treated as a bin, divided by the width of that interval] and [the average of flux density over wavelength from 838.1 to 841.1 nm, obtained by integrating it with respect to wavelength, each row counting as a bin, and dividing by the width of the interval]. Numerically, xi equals 105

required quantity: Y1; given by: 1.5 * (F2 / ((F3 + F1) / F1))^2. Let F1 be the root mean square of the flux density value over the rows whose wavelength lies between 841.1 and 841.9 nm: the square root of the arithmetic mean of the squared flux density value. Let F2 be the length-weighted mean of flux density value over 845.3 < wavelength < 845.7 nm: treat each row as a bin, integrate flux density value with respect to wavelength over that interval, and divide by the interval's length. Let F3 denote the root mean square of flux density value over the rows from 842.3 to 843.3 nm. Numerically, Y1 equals 4546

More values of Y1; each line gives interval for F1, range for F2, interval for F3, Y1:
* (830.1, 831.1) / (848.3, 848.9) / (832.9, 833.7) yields 4381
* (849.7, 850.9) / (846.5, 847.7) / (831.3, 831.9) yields 3807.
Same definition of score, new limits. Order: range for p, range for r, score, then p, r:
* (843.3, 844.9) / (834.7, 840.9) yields 318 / 102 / 108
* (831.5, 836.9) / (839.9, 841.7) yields 318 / 104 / 107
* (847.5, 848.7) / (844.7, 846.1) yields 332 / 106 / 113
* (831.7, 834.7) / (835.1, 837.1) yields 317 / 103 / 107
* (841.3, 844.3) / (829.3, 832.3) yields 322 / 104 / 109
